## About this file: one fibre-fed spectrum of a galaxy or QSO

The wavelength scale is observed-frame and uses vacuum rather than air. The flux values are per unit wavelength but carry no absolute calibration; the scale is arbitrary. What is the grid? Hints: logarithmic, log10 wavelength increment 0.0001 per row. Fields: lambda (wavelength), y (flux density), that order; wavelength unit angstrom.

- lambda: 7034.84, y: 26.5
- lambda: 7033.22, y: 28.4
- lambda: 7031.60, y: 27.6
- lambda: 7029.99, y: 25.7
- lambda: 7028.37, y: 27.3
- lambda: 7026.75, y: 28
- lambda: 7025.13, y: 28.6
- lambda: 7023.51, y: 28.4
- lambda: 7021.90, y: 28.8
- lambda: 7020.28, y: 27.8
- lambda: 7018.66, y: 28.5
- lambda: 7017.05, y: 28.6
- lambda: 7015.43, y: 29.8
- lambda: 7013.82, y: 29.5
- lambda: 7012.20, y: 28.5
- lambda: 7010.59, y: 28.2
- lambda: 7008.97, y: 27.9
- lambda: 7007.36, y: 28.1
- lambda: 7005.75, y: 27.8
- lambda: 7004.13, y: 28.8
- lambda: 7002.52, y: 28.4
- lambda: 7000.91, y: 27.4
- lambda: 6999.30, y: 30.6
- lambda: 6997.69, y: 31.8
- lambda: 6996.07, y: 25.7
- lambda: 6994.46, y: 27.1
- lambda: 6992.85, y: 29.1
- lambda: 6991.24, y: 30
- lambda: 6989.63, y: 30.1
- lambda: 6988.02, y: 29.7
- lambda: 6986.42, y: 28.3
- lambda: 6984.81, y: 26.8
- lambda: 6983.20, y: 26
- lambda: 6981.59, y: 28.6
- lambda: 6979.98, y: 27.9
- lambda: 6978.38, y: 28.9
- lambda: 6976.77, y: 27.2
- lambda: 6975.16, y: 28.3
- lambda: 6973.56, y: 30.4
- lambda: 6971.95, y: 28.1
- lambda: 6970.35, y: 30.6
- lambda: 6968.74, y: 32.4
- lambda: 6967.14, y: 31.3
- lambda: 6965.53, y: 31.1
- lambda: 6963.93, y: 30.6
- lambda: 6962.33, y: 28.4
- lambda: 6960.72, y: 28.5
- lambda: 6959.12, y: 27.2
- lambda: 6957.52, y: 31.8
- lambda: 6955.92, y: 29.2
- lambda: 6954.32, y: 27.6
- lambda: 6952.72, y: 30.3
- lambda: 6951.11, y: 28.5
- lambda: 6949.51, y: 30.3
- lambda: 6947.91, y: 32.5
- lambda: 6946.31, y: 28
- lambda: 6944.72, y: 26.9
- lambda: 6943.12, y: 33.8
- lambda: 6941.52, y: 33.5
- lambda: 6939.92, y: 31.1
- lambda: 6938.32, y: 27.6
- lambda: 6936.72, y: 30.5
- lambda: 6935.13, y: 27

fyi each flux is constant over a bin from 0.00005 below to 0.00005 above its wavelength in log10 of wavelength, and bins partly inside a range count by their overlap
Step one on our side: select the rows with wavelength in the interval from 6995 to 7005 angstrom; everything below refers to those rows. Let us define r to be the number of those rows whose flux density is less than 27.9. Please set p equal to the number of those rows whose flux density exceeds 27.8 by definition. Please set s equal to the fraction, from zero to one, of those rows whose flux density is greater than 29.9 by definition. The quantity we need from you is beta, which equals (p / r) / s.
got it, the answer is 6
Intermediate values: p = 4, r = 2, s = 0.33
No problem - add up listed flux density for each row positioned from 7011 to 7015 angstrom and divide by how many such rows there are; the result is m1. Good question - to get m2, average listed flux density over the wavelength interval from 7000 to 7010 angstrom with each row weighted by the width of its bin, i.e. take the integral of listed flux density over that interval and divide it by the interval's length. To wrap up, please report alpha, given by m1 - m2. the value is 0.9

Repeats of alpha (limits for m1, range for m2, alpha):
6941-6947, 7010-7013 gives 2.1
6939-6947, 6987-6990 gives 0.8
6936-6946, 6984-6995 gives 1.8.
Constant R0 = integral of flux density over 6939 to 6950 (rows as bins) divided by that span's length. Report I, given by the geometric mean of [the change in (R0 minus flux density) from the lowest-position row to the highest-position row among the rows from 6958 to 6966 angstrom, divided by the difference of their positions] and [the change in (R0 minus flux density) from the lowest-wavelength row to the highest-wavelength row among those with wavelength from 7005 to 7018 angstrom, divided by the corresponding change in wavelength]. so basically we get 0.21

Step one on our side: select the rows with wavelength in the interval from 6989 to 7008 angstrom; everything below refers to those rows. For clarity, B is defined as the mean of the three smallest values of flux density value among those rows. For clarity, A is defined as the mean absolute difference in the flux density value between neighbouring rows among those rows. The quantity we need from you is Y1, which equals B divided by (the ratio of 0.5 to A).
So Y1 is 86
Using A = 1.60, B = 26.7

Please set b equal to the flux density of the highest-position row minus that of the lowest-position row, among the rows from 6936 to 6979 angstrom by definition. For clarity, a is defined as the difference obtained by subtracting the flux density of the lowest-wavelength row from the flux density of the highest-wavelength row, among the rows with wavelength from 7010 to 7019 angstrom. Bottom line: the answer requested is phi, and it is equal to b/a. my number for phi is -5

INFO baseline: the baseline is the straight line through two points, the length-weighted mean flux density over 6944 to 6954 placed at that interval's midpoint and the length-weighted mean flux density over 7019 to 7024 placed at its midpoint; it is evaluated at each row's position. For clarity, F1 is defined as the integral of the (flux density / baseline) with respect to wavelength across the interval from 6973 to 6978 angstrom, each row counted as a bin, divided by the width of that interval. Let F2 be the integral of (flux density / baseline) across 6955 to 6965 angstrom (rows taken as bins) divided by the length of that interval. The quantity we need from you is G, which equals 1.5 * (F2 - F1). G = 0.029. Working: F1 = 0.99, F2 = 1.00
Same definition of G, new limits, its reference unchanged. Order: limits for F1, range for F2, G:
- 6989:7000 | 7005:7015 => -0.028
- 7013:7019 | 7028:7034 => -0.089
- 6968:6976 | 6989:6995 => -0.026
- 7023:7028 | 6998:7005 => 0.025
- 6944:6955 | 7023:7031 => -0.029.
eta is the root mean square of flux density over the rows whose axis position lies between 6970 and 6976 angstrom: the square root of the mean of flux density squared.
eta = 29.4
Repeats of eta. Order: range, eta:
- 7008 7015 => 28.5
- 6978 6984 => 27.9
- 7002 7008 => 28.3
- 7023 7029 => 28.1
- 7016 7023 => 28.4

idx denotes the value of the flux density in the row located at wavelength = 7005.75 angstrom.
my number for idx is 27.8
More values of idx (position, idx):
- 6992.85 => 29.1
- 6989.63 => 30.1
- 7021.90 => 28.8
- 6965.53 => 31.1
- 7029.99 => 25.7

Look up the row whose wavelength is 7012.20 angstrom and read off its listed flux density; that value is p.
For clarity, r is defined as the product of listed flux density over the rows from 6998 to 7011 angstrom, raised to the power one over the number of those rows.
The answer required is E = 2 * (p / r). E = 2.01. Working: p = 28.5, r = 28.4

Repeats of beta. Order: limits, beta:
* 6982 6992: 6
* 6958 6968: 10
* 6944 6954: 10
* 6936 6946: 3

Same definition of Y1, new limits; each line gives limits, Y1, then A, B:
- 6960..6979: 79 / 1.42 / 27.9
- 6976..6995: 63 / 1.19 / 26.6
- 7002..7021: 29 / 0.53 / 27.8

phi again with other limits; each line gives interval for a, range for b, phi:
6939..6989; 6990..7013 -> 1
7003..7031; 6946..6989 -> -1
